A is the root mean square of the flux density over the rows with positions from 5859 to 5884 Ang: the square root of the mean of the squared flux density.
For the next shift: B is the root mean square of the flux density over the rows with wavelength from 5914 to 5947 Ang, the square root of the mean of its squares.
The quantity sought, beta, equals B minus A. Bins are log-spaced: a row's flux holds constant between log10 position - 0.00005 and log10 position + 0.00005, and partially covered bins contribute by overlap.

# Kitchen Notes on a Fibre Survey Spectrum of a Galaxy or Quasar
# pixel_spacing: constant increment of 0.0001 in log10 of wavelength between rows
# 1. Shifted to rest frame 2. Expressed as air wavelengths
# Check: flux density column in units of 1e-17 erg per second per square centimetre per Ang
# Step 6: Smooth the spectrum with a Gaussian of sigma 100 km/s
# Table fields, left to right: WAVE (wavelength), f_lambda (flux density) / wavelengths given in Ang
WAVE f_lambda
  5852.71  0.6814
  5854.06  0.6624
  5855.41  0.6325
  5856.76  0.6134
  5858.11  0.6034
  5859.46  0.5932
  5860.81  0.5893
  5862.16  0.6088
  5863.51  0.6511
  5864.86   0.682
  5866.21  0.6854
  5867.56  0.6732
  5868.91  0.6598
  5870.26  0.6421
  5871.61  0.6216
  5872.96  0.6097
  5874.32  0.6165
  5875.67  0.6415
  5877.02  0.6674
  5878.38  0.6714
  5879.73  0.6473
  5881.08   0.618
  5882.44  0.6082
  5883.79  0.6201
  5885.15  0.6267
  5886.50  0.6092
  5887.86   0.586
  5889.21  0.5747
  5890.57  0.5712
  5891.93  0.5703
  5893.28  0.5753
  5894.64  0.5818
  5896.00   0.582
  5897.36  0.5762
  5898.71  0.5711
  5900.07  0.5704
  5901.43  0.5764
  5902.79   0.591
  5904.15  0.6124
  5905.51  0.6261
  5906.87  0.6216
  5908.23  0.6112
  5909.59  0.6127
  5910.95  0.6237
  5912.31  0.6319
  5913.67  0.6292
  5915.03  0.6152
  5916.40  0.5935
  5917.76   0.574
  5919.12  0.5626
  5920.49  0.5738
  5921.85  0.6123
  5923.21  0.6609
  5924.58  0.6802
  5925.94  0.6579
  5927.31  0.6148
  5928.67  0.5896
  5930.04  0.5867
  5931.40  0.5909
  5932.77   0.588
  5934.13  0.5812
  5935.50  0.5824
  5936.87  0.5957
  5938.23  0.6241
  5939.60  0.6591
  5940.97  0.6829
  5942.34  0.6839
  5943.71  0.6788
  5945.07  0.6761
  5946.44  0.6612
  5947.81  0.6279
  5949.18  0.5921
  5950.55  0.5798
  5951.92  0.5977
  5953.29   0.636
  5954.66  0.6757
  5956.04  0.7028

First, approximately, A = 0.638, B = 0.62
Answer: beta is -0.015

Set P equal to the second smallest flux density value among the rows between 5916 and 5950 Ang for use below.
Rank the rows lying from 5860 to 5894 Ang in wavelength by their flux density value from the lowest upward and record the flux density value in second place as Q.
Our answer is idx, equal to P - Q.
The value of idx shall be 0.003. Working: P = 0.5738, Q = 0.5712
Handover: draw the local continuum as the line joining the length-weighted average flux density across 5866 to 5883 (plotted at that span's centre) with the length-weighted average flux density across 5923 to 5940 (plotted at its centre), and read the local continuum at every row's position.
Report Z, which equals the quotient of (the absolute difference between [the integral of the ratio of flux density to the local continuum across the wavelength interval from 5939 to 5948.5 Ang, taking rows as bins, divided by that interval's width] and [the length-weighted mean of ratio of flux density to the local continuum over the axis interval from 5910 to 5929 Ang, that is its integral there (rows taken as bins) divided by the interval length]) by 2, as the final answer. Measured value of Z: 0.052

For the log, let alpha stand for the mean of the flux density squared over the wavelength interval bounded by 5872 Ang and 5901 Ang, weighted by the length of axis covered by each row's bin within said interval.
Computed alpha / 0.366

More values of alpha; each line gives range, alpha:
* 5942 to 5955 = 0.410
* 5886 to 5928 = 0.363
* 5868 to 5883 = 0.407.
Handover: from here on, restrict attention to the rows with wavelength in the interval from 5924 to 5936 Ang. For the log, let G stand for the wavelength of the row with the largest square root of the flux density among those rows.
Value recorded 5924.58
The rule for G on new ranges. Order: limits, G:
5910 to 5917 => 5912.31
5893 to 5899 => 5896.00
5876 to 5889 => 5878.38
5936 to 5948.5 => 5942.34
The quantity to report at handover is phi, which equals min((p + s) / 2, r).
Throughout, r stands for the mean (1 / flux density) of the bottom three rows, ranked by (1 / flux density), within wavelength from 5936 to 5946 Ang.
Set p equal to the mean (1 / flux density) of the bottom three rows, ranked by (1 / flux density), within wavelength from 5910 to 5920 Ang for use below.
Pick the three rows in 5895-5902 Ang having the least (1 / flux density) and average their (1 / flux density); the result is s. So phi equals 1.47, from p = 1.59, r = 1.467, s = 1.73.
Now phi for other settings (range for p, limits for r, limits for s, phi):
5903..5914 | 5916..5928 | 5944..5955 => 1.50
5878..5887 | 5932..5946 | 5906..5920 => 1.47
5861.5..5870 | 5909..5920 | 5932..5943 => 1.48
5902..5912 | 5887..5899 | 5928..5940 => 1.60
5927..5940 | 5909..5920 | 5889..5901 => 1.59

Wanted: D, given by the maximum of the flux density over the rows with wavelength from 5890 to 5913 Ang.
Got 0.6319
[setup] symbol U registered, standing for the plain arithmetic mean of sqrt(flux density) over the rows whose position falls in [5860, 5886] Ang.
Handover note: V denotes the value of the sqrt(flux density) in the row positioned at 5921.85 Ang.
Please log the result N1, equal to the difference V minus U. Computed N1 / -0.017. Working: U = 0.799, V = 0.782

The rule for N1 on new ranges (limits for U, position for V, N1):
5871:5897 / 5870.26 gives 0.020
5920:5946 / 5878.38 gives 0.028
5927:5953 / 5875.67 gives 0.013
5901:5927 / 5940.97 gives 0.043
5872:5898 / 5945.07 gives 0.043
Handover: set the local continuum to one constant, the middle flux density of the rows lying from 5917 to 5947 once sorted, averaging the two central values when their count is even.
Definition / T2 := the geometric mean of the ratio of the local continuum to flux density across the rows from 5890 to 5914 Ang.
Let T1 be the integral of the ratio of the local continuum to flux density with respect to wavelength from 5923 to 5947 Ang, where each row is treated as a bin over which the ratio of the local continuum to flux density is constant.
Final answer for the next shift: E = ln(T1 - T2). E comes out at 3.11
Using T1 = 23.4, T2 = 1.03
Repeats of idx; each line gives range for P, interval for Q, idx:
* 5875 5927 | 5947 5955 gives -0.022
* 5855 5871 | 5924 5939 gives 0.011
